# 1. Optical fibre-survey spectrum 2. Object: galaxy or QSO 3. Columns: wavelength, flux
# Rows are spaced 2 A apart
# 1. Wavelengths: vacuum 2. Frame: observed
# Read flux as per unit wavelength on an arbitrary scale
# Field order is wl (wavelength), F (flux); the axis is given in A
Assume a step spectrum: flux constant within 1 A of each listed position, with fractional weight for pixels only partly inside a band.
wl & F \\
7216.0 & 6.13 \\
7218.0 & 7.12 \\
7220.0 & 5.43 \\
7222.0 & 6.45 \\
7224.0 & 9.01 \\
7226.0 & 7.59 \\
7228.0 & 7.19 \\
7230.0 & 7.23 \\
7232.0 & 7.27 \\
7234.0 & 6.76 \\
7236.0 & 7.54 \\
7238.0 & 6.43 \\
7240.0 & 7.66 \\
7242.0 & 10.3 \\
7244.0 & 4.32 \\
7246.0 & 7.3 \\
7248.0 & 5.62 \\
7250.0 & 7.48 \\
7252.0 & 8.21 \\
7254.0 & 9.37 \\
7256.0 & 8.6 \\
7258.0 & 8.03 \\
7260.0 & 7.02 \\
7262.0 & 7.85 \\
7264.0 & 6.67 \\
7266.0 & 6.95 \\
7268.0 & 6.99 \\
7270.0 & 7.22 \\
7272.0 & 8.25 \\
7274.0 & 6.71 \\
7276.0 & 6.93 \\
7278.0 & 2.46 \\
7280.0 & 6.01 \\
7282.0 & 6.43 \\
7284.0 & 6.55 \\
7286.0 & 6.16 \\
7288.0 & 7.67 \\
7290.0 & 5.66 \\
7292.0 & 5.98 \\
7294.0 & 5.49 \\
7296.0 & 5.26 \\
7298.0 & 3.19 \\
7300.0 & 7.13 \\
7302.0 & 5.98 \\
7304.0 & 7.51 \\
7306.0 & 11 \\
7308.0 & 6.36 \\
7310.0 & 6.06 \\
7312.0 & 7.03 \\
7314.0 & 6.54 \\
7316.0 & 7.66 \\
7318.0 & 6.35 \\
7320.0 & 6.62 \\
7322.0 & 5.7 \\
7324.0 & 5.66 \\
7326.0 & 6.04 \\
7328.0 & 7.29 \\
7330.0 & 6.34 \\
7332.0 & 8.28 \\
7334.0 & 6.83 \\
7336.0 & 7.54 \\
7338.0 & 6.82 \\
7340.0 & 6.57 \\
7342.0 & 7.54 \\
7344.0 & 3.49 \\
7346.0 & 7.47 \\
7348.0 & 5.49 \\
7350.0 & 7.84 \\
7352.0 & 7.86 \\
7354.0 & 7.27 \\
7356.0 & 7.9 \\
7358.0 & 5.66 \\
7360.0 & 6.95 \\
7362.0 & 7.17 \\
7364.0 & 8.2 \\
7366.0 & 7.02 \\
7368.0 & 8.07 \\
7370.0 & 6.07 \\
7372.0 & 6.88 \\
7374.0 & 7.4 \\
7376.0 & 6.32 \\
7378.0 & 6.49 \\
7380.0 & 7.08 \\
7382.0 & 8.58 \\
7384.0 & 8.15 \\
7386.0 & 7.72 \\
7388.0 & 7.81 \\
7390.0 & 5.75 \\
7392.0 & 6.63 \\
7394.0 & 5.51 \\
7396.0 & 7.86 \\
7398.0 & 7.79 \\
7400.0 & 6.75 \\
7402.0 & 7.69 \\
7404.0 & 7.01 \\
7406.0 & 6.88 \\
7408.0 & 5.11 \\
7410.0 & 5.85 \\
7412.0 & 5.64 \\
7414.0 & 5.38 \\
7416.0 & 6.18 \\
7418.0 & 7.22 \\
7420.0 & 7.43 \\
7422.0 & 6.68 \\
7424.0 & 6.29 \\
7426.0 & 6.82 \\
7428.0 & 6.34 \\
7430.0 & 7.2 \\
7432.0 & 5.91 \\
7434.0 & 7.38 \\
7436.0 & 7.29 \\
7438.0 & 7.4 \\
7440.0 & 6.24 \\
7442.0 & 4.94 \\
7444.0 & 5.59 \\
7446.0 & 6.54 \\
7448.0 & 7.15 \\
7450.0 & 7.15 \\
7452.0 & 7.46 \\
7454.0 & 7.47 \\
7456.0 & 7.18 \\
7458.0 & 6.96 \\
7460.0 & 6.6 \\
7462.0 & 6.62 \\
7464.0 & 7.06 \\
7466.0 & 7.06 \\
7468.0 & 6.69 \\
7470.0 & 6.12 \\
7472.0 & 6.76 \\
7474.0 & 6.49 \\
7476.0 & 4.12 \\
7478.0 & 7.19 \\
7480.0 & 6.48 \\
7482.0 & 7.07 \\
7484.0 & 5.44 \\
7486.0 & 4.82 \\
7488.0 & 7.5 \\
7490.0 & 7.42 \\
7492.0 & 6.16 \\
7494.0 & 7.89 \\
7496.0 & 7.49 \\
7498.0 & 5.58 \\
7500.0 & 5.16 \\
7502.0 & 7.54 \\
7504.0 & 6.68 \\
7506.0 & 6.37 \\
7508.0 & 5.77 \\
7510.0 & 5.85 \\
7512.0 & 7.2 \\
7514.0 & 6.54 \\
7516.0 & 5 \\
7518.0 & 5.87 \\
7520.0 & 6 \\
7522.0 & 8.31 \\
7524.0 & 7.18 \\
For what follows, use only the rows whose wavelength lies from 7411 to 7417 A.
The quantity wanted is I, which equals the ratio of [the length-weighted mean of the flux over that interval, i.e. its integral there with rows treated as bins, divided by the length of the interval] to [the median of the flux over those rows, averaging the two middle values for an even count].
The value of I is 1.02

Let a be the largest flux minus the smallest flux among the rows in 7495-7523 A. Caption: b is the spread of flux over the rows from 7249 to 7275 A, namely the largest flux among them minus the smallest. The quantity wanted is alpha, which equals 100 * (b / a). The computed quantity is 82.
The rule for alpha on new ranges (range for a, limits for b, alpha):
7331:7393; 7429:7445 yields 48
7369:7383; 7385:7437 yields 110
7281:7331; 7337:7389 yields 65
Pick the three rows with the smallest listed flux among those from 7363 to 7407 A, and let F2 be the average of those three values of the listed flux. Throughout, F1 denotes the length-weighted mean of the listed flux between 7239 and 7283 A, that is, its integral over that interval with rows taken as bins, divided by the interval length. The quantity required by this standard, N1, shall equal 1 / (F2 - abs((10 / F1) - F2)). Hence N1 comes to 0.71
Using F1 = 7.11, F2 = 5.8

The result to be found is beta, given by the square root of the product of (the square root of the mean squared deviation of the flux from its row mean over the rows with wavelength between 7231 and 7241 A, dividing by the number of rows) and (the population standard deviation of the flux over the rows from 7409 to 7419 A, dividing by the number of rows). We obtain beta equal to 0.5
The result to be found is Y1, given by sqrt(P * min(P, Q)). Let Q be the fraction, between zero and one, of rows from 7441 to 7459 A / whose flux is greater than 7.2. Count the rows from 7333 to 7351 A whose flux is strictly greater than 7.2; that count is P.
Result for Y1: 0.94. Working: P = 4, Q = 0.22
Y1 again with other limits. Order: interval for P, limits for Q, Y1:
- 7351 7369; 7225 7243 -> 1.83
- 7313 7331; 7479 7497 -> 0.94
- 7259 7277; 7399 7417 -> 0.58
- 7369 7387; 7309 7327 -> 0.67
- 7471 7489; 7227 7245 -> 0.75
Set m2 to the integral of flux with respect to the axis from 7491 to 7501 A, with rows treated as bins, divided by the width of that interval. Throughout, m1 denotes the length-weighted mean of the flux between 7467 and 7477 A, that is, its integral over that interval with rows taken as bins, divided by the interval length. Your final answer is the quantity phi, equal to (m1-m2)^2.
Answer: 0.18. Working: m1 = 6.04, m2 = 6.46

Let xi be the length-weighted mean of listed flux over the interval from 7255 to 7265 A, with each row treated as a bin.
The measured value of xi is 7.6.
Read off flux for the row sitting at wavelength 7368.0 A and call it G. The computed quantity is 8.07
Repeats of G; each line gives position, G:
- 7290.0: 5.66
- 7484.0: 5.44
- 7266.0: 6.95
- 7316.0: 7.66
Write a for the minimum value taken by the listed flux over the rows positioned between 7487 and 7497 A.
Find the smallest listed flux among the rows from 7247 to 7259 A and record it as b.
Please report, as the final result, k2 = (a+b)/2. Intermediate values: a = 6.16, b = 5.62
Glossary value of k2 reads 5.9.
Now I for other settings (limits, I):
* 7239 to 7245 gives 0.97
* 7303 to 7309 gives 1.10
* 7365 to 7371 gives 1.00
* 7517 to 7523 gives 1.12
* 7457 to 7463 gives 1.02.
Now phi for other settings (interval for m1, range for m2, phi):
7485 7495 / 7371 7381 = 0.01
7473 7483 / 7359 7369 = 1.47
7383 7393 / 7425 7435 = 0.23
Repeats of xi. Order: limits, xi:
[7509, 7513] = 6.5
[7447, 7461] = 7.1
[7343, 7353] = 6.4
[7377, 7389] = 7.6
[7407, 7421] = 6.1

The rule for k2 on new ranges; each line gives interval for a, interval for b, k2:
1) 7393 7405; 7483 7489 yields 5.2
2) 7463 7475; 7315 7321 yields 6.2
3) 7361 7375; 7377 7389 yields 6.3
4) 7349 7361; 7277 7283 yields 4.1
